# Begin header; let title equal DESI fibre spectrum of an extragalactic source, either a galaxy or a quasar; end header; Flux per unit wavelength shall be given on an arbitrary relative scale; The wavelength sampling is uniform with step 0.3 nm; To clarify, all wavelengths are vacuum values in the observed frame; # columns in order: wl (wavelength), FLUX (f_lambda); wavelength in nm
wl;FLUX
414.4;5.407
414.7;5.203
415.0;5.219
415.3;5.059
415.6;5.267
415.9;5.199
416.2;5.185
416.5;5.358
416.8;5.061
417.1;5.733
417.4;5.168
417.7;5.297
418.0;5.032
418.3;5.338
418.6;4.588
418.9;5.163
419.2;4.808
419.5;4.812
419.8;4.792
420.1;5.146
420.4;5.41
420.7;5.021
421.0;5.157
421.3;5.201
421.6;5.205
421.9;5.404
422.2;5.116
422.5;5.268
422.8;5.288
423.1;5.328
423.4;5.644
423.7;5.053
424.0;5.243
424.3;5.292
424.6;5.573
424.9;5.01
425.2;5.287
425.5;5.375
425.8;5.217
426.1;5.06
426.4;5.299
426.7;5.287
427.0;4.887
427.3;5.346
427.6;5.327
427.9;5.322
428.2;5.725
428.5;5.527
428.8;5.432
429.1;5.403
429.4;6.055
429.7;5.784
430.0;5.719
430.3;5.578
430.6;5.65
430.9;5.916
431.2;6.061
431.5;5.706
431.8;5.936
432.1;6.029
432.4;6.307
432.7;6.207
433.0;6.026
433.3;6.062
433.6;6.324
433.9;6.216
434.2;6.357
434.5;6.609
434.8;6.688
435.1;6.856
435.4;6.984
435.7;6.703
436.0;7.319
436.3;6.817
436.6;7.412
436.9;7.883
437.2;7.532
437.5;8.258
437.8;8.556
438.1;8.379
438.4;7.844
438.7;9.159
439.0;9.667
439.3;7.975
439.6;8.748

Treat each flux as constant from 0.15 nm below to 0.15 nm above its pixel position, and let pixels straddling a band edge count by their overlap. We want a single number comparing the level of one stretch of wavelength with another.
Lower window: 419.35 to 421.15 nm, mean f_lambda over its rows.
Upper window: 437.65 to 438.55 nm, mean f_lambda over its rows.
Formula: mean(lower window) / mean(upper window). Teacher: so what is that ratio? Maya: 0.61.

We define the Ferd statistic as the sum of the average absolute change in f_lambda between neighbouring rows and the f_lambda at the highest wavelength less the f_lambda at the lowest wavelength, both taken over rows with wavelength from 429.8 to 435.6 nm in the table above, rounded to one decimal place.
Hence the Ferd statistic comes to 1.4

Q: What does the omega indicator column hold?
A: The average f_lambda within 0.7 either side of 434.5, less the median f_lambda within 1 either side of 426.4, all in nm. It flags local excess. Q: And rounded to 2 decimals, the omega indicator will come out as 1.26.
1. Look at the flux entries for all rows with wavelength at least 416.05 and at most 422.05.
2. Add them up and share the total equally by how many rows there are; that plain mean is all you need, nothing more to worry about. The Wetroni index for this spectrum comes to 5.1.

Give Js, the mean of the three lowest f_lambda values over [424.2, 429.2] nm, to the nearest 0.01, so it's 4.99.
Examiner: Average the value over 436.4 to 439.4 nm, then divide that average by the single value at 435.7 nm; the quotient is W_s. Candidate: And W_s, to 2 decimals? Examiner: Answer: 1.23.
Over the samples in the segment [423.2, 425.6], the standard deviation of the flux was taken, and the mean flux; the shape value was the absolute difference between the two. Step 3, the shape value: 5.1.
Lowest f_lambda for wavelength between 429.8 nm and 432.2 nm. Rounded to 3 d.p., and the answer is 5.578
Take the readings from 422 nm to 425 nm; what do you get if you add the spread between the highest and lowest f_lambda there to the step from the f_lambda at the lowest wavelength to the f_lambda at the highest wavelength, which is 0.5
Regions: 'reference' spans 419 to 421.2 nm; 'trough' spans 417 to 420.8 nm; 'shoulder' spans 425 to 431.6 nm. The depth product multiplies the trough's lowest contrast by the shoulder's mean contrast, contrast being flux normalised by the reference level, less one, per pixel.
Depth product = -0.008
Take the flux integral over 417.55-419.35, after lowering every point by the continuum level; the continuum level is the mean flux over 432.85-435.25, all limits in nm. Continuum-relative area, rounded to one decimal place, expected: -2.4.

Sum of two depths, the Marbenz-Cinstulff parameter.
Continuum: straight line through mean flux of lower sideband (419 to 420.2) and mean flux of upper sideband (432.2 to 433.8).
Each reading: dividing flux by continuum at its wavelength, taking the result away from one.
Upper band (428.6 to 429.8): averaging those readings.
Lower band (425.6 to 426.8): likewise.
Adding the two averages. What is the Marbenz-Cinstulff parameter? 0.08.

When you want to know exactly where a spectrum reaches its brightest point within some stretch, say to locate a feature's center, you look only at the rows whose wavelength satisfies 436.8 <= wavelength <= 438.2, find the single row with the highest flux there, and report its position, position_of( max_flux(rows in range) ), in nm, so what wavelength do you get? 437.8 nm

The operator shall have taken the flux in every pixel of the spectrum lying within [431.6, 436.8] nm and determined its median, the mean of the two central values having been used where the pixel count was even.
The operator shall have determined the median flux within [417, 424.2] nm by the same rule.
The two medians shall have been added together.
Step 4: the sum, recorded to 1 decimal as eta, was 11.5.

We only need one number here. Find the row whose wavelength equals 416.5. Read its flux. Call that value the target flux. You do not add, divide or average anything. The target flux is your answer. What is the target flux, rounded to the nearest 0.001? 5.358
